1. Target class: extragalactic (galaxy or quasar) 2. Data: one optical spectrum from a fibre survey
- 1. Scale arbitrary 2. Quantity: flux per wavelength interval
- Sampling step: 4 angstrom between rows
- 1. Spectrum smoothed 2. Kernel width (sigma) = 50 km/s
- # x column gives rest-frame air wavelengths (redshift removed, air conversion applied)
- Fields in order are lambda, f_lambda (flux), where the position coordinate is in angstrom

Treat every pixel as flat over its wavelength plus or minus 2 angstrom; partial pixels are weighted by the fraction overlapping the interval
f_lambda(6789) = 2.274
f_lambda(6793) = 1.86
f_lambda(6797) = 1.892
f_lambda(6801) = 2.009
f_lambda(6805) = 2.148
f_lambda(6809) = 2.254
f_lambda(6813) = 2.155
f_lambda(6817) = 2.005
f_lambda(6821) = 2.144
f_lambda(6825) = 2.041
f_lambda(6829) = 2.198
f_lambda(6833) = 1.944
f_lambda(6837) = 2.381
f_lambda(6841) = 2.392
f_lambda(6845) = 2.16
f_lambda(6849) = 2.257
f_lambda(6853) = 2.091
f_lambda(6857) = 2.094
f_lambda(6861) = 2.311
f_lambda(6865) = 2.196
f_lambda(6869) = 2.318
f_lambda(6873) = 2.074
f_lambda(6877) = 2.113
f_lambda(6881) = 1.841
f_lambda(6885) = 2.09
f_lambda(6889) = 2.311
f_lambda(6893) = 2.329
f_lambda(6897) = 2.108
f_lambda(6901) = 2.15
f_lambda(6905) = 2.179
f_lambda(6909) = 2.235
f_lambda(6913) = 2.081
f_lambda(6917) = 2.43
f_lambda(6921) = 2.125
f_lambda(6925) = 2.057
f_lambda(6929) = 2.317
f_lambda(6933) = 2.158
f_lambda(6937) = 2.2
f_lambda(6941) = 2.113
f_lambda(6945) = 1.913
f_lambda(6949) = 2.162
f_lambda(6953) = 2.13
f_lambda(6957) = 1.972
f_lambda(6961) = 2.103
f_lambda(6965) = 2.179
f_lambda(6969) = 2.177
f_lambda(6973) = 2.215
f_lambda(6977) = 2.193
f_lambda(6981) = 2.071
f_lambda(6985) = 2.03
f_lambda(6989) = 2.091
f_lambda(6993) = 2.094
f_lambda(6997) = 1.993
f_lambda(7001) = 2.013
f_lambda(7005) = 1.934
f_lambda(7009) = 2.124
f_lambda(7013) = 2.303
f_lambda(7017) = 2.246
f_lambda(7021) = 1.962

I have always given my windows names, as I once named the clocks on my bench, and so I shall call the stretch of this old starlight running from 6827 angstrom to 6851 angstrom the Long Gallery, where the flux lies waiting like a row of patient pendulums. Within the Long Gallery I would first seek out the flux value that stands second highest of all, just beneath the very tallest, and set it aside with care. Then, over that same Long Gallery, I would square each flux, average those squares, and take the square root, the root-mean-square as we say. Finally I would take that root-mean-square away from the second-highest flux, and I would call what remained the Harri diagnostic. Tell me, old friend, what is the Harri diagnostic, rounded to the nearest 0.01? 0.15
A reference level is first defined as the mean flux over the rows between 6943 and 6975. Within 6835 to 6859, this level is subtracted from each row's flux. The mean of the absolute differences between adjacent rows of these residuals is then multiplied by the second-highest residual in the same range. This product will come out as 0.028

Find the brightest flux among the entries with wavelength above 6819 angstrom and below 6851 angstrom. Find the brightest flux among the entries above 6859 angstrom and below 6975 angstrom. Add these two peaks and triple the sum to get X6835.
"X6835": 14.5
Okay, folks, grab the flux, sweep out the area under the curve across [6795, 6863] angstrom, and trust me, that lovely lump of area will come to 146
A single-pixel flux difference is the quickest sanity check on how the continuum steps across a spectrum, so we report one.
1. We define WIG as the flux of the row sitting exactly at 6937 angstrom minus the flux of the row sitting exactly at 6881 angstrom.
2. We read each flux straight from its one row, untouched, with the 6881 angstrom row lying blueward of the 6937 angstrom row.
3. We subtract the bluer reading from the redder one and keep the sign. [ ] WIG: 0.4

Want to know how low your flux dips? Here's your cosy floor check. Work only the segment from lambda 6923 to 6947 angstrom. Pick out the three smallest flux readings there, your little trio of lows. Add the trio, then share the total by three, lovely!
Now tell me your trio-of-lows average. 2.03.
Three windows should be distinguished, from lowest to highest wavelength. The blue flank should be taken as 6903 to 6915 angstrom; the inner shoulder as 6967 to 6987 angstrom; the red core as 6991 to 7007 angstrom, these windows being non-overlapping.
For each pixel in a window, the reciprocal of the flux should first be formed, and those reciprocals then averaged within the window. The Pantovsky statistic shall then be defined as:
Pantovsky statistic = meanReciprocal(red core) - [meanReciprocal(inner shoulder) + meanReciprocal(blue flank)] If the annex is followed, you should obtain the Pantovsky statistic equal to -0.43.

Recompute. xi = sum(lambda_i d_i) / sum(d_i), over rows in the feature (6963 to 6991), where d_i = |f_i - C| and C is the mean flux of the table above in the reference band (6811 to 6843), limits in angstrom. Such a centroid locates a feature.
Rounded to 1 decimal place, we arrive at 6980.7 angstrom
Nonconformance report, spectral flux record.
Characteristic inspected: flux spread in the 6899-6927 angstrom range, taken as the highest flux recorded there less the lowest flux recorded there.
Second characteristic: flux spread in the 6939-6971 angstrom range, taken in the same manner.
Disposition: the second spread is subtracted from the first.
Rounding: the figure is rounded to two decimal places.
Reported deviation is 0.11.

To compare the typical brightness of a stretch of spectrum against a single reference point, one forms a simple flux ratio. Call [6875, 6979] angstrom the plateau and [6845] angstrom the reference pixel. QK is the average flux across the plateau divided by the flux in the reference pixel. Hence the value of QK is 1.00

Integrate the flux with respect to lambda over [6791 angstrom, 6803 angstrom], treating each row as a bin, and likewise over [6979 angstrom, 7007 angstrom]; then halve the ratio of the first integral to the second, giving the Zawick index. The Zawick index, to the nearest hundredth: 0.20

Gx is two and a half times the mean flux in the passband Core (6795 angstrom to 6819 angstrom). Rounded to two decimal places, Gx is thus 5.19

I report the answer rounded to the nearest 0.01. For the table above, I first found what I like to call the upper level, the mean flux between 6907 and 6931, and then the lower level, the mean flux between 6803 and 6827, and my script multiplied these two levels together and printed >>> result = 4.69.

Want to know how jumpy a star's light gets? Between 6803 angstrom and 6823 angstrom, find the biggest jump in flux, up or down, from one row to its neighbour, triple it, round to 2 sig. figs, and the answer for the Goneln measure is 0.45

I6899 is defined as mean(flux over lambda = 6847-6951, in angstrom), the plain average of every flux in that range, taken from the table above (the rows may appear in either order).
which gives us 2.164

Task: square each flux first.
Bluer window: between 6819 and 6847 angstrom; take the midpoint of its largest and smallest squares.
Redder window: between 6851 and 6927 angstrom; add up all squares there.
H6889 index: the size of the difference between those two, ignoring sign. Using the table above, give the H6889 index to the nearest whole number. 85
